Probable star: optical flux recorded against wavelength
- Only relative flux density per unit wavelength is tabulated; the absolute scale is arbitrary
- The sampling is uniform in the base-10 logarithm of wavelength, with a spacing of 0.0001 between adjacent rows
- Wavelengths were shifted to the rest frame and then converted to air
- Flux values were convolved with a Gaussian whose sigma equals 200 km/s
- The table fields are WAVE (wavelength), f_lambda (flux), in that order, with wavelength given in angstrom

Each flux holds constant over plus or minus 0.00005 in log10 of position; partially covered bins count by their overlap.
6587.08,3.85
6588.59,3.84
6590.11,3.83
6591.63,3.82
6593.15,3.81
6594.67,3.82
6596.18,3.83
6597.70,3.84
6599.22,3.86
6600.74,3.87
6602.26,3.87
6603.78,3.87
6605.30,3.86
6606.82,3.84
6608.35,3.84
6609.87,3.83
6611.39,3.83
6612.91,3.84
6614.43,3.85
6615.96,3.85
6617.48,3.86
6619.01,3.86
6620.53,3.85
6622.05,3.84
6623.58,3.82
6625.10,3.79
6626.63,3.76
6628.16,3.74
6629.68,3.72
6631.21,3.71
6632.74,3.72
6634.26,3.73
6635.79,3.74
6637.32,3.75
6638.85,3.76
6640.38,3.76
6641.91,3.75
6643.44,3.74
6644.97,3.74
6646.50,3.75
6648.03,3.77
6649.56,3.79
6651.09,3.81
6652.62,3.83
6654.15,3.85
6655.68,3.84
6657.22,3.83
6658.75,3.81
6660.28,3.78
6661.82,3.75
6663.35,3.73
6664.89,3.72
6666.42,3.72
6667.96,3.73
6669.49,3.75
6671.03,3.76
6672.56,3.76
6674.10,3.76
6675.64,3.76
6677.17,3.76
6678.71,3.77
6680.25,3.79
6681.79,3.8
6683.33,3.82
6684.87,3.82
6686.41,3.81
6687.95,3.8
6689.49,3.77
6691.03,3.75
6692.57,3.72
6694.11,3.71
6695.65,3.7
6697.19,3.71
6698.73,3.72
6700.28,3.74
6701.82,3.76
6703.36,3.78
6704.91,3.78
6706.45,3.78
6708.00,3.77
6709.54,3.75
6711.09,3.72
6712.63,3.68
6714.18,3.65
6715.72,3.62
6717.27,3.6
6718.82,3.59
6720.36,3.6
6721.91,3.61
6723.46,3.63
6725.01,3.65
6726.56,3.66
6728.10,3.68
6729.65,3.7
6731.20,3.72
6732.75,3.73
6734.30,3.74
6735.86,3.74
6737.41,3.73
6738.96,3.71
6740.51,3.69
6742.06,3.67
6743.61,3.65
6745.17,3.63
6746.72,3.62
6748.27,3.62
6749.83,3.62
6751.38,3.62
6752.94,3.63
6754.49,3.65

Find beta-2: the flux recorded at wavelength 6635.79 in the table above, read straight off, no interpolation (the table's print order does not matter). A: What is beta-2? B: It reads 3.74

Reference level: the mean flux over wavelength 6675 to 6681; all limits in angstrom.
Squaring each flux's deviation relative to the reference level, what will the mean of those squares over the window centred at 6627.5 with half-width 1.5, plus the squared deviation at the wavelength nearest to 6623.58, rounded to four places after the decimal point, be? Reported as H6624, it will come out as 0.0030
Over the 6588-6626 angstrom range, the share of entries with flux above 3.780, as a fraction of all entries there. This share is 1.0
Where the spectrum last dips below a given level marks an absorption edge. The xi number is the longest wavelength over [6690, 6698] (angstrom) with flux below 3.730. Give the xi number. 6697.19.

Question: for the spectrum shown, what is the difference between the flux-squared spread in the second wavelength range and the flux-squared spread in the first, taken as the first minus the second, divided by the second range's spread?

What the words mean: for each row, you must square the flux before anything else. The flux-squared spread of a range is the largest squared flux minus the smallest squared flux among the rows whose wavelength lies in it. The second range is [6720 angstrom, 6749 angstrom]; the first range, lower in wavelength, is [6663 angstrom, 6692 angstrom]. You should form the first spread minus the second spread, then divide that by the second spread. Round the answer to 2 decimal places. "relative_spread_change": -0.27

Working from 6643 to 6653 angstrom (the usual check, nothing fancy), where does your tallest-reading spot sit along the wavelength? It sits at 6652.62 angstrom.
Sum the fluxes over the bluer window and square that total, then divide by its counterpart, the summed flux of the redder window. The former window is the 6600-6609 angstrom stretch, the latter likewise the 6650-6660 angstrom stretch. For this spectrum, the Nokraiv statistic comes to 23.3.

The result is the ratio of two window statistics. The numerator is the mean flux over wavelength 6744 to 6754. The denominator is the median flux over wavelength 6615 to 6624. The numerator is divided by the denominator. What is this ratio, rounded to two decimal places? 0.94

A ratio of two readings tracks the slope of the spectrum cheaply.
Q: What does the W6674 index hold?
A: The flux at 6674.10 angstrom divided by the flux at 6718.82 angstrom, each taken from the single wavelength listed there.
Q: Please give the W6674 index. 1.047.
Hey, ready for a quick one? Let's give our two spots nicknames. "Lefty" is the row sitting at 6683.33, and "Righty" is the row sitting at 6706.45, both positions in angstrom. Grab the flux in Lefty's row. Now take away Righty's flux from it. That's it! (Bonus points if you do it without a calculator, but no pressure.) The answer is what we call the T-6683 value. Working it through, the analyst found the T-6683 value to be 0.04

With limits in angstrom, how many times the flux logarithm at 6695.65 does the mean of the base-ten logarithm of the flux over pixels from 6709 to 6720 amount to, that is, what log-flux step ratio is 0.991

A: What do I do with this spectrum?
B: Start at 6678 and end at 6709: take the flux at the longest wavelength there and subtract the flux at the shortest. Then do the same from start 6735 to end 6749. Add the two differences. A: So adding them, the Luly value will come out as -0.12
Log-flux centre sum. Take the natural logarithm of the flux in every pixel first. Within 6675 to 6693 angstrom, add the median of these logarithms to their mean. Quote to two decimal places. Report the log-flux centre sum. 2.66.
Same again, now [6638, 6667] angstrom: 2.65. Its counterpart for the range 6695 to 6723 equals 2.62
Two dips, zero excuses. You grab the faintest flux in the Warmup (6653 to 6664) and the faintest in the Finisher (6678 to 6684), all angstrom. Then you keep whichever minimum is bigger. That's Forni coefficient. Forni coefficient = 3.77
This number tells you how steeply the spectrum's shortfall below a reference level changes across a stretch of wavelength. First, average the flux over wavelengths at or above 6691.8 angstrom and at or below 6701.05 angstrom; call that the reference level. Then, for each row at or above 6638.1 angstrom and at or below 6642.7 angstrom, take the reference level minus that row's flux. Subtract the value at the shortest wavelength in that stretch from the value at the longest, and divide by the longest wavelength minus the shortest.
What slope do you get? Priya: 0.0033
